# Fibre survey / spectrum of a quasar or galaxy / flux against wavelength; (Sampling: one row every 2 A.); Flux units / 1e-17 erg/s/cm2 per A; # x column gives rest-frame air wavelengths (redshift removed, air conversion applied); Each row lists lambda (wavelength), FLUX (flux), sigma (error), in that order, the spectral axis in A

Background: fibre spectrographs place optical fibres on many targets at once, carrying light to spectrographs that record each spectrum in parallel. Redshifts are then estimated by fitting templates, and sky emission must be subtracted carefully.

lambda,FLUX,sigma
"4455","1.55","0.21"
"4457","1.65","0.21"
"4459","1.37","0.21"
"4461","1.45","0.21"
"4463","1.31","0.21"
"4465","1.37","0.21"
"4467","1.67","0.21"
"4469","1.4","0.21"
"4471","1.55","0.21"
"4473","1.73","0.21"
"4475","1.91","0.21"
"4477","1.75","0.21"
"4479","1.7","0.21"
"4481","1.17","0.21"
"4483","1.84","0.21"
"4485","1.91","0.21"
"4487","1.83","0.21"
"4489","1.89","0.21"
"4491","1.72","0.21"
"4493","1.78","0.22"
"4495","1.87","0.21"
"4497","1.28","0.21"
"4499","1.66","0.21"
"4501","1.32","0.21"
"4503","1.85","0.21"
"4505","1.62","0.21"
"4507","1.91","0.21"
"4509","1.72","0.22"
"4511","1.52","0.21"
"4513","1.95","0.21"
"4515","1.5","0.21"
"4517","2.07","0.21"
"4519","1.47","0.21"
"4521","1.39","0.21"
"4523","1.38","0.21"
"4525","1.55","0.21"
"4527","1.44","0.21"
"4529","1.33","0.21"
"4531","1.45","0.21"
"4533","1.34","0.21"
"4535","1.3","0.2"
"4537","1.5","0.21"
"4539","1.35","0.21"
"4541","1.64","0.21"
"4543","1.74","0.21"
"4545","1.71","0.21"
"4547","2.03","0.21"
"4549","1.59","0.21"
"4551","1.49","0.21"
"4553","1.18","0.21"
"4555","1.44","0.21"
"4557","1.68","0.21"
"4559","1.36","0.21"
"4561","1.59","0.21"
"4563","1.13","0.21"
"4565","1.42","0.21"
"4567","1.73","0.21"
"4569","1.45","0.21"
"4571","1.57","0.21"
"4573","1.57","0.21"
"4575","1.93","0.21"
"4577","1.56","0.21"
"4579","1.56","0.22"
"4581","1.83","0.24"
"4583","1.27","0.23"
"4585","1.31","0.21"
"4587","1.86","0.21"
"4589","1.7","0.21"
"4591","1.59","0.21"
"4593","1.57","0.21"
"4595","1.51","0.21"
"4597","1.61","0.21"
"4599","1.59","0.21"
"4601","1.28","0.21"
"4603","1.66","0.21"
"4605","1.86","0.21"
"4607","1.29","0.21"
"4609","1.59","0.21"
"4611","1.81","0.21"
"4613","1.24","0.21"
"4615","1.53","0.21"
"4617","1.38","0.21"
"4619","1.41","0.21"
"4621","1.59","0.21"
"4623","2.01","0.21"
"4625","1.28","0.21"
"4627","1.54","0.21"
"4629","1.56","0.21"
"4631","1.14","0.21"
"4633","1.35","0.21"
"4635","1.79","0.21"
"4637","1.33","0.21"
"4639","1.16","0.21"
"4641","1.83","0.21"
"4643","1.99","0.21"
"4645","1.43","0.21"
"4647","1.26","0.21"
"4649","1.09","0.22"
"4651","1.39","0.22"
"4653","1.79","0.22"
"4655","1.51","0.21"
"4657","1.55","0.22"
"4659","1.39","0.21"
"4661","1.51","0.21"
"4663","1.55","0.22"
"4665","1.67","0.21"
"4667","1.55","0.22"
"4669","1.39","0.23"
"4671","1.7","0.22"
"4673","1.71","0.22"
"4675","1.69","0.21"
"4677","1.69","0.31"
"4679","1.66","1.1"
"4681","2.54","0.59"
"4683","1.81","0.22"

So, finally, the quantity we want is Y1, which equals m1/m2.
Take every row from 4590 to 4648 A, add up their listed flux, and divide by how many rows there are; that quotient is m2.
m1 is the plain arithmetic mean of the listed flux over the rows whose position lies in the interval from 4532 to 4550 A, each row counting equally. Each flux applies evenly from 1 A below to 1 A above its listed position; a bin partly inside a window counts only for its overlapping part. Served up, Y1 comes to 1.04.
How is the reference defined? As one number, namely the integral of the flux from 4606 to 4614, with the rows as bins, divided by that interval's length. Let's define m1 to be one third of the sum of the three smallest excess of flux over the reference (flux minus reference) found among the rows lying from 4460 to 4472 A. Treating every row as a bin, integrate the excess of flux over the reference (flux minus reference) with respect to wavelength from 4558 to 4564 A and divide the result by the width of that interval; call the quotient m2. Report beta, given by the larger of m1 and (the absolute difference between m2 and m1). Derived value 0.0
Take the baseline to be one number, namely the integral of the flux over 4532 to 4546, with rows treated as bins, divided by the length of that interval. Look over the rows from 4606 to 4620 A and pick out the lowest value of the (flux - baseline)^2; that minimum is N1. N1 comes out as 0.0003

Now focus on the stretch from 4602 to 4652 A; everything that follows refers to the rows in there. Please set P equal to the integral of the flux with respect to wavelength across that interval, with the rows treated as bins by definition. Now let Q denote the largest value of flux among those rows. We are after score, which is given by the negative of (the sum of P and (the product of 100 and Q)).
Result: -276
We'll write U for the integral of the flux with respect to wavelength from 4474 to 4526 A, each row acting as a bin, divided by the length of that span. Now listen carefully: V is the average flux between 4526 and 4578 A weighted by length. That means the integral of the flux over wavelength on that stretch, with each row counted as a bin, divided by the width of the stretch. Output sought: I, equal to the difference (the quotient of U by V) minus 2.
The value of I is -0.90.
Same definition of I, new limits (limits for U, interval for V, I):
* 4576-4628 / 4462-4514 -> -1.06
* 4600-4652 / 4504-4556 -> -1.04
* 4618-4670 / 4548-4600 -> -1.03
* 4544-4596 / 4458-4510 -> -1.05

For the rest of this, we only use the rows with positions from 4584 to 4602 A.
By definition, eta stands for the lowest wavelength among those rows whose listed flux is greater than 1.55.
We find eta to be 4587 A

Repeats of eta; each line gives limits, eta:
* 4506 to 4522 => 4507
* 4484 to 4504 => 4485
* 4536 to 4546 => 4541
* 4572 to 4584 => 4573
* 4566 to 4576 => 4567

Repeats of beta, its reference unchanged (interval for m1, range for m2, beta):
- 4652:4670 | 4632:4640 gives 0.0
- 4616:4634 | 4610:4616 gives 0.3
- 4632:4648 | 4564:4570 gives 0.3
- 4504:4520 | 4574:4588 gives 0.1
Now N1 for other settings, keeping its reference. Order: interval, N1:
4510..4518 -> 0.0001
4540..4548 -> 0.0165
